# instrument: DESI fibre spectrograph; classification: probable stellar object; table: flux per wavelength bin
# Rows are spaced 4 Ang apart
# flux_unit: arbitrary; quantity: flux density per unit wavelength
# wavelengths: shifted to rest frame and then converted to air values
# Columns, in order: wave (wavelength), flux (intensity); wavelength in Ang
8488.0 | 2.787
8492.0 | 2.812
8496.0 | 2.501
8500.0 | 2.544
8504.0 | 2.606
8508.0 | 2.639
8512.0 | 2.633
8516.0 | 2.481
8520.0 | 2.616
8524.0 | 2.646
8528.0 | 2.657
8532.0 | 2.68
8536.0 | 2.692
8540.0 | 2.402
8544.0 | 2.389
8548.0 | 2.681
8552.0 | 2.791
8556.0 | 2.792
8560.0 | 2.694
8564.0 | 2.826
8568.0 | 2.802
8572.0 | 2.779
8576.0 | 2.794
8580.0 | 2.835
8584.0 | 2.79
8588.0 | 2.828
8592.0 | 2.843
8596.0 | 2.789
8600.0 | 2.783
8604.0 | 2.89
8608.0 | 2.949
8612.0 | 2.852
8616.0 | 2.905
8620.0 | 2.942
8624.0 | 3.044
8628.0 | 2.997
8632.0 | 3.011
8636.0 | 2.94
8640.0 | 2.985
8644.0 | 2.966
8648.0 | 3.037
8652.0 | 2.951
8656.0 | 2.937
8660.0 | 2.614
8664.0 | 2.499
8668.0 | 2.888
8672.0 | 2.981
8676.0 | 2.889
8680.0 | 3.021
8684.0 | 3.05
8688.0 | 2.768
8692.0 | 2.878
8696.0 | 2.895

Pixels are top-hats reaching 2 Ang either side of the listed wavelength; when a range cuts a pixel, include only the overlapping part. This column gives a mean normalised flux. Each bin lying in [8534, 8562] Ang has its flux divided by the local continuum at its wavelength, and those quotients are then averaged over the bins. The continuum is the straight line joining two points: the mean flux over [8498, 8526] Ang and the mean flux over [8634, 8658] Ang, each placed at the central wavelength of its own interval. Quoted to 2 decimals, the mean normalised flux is 0.98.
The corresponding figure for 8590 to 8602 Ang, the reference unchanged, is 0.99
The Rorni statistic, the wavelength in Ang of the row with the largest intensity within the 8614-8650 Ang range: 8624.0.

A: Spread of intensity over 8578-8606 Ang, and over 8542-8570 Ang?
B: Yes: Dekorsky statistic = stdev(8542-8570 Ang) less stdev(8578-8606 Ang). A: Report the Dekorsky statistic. 0.11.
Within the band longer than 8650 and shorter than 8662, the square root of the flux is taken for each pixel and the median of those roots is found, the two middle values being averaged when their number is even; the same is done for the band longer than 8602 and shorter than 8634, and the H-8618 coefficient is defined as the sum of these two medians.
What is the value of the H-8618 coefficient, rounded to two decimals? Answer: 3.43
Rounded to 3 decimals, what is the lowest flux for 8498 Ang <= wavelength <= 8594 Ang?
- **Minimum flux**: 2.389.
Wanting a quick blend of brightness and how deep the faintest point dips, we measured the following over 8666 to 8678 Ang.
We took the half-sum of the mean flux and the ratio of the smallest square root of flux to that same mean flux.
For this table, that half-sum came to 1.75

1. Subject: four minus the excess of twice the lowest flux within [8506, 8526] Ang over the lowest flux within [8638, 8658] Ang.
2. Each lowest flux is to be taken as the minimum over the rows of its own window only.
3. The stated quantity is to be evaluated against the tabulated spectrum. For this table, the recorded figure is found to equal 2.0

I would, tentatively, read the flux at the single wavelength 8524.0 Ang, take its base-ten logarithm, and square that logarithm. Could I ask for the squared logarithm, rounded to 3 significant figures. 0.179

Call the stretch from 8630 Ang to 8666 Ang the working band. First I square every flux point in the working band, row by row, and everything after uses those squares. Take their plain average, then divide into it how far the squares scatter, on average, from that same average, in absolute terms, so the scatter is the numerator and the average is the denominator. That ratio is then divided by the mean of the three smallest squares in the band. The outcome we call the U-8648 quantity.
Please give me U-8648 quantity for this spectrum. 0.013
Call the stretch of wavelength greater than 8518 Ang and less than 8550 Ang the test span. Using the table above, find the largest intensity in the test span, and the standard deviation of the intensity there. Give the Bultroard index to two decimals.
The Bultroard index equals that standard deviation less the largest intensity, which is -2.57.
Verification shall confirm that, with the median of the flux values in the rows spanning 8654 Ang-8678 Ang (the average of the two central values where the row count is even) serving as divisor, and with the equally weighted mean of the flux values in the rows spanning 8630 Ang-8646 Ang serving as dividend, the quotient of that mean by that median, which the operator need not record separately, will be 1.03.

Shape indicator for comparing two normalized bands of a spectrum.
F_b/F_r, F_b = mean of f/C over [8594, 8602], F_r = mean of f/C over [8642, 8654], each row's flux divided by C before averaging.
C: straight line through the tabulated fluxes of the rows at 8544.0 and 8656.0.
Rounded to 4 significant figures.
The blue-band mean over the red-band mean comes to 1.019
